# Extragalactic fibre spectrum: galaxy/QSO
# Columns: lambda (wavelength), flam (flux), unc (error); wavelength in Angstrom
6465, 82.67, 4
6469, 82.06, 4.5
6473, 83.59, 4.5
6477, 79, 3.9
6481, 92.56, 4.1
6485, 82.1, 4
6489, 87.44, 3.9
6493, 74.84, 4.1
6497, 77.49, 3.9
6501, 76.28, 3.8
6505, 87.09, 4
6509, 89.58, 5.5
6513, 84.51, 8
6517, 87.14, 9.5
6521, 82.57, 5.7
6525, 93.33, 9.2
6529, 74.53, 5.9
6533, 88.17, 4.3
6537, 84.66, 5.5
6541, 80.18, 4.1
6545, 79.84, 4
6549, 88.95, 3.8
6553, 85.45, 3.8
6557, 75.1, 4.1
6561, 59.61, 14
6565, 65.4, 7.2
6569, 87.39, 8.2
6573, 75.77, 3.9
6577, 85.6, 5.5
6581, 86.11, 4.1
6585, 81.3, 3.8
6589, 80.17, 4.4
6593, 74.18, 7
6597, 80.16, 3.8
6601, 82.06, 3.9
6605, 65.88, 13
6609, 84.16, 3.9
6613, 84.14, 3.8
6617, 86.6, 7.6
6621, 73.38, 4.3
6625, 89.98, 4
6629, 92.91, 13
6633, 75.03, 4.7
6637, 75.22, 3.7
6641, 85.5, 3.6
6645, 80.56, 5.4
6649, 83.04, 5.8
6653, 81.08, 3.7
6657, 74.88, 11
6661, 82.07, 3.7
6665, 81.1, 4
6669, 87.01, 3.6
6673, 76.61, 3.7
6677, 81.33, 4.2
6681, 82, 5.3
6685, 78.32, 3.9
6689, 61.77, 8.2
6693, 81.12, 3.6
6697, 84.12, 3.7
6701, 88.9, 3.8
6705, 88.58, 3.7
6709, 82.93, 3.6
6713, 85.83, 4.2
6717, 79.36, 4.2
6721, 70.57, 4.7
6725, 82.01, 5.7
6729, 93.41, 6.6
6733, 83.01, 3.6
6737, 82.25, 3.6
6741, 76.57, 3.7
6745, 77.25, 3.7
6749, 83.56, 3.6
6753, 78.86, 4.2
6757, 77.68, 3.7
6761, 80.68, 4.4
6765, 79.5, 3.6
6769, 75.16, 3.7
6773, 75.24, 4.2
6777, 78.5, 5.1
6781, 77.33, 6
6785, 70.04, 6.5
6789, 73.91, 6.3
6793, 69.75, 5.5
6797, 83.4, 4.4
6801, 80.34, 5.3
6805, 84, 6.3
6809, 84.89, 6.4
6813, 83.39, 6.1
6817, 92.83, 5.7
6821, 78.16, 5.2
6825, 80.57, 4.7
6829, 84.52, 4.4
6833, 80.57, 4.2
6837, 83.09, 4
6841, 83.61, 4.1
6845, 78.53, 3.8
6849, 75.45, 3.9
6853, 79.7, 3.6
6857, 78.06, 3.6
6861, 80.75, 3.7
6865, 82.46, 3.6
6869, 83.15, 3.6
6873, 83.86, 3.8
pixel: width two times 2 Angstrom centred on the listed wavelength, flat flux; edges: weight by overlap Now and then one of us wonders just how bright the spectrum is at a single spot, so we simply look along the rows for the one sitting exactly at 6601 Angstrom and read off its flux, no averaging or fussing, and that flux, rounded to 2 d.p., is 82.06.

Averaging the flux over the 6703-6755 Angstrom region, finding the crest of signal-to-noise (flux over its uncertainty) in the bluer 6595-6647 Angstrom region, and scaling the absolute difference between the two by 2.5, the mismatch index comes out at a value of 145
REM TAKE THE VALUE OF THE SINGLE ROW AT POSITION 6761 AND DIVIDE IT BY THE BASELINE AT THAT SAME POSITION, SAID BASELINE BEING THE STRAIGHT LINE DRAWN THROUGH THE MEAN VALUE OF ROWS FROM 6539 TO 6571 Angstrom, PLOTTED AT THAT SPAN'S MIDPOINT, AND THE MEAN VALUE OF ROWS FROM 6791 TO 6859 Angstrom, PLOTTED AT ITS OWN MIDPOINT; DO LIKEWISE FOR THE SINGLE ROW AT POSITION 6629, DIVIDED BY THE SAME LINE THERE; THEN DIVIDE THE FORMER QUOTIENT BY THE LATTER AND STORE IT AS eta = 0.85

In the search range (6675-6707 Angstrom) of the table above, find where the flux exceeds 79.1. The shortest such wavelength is 6677 Angstrom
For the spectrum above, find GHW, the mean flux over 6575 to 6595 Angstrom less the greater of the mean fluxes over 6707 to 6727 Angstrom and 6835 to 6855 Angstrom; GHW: 1.3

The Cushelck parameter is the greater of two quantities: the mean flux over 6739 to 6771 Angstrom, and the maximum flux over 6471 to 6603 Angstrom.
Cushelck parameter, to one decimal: 93.3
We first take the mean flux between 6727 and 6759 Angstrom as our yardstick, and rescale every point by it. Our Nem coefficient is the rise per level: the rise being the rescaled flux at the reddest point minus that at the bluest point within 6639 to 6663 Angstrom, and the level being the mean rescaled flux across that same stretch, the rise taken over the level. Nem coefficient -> -0.042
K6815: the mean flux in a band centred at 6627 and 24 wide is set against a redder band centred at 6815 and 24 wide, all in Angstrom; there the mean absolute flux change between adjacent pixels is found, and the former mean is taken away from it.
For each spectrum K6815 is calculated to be -76.4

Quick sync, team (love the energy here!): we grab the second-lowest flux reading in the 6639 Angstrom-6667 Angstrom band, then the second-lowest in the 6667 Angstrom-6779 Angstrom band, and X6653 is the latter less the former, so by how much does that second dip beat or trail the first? -10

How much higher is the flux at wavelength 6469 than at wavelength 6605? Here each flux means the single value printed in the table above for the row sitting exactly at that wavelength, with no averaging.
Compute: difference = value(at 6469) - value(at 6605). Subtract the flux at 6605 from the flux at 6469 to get 16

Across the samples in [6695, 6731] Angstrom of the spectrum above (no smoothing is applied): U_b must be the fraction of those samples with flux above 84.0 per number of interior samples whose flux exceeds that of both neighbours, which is 0.28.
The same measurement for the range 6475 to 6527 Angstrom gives 0.11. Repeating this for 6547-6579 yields 0.50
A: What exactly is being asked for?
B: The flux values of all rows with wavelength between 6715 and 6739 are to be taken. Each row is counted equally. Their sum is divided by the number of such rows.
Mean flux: 82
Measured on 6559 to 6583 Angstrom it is 77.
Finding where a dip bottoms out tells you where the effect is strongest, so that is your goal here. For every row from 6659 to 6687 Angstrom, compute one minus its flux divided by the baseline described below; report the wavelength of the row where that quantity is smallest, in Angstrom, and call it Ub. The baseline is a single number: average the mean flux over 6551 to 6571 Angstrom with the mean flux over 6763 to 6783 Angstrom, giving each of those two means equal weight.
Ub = 6669 Angstrom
